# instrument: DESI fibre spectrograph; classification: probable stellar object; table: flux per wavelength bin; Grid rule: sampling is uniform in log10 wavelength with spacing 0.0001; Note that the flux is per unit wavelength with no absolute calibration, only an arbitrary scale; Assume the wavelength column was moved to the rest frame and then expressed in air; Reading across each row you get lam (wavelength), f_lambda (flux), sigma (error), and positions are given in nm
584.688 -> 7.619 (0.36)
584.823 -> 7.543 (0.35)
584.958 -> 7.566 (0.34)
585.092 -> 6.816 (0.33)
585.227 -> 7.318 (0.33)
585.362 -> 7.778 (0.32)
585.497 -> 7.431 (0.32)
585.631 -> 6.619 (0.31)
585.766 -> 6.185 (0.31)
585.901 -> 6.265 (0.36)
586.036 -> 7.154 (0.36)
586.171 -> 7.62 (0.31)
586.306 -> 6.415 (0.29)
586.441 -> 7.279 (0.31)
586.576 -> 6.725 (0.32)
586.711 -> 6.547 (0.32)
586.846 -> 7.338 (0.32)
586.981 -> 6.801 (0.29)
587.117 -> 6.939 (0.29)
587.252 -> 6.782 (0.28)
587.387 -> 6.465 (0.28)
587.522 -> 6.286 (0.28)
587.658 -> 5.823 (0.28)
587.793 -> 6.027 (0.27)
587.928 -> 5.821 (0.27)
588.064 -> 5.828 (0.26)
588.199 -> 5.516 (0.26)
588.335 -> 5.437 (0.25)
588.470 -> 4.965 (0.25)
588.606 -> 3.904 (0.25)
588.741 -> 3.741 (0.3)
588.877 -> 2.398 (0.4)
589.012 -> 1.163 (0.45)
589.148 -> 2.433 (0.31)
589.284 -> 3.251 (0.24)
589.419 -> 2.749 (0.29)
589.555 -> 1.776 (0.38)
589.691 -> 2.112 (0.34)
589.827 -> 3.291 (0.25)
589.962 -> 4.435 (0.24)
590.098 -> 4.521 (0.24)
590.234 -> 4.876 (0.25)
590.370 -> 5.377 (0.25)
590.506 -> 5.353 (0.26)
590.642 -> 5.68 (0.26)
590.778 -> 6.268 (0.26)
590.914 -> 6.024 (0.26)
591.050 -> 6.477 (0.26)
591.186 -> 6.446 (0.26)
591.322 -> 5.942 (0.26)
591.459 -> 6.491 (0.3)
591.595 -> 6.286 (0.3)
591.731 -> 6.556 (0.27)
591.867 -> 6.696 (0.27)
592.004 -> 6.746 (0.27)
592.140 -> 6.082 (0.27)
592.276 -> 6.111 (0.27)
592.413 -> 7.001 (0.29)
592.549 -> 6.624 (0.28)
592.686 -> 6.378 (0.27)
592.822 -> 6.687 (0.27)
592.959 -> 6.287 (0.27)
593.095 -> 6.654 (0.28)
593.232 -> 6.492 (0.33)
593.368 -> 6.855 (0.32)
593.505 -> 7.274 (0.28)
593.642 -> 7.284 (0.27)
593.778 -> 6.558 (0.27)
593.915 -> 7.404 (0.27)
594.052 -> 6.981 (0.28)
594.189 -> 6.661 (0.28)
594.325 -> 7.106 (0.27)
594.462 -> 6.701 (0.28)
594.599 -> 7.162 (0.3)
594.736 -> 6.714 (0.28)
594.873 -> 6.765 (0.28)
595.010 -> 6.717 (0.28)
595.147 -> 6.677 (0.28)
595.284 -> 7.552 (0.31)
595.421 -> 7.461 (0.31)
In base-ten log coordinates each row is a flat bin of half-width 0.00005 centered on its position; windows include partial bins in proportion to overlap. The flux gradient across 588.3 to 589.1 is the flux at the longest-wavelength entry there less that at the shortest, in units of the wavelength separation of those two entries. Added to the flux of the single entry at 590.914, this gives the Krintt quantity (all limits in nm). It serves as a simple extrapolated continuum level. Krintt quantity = -0.3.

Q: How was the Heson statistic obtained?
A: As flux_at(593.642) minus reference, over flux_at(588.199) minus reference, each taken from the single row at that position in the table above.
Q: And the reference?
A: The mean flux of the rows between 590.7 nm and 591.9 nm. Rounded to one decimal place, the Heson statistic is -1.1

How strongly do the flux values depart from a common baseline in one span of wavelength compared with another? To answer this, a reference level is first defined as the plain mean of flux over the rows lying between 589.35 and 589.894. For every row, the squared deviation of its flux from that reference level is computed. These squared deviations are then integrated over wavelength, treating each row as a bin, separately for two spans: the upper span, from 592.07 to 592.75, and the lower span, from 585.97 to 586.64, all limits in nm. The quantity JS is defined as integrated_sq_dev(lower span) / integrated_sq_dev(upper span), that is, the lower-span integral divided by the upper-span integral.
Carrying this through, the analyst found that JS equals 1.3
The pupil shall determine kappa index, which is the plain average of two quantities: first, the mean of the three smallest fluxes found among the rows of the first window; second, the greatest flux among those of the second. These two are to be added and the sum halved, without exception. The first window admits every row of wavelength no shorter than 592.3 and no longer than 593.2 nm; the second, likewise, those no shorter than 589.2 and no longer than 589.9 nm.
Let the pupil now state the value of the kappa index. 4.9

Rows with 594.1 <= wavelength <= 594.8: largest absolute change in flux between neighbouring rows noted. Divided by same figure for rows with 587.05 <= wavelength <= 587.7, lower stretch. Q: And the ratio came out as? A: 1.0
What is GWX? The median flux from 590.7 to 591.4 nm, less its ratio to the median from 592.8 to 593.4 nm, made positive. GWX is 5.33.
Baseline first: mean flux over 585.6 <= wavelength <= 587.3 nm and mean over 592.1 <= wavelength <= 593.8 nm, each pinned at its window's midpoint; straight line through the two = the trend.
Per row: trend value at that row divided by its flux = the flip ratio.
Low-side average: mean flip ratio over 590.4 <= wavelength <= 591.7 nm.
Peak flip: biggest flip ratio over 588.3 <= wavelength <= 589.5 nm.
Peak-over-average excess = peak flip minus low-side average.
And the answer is 4.7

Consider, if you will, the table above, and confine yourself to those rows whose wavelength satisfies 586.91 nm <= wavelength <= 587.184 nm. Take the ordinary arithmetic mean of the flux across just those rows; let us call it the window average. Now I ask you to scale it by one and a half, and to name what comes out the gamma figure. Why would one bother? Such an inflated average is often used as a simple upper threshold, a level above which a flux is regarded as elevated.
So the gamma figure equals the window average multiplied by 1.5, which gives 10.3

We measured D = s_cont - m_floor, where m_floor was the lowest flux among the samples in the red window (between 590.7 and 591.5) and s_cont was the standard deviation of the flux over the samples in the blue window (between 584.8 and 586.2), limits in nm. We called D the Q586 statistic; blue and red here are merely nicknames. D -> -5.4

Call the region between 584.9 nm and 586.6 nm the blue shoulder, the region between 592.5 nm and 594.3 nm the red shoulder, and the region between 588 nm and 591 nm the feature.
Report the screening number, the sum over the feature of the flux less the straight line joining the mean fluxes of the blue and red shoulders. -61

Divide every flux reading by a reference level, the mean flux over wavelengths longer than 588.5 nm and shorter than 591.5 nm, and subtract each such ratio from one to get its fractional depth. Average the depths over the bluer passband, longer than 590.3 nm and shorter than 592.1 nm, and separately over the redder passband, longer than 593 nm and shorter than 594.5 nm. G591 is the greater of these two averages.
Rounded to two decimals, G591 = -0.44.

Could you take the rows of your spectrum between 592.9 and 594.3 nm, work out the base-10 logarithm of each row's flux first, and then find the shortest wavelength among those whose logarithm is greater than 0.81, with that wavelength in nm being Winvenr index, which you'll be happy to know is 593.095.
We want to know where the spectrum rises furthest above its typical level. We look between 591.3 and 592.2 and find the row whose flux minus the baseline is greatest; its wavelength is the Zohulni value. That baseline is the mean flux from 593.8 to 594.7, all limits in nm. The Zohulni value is 592.004 nm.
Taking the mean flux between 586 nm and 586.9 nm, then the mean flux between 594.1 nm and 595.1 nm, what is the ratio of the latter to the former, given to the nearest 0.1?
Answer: 1.0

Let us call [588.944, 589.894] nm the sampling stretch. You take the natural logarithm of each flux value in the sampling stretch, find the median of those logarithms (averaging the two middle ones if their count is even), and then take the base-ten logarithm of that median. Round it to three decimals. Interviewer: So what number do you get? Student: -0.051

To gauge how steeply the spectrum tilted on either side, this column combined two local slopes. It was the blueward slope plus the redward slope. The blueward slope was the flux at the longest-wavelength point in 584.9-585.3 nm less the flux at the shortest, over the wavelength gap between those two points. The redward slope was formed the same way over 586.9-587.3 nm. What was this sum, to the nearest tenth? -1.0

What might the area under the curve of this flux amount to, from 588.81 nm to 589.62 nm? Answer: 1.9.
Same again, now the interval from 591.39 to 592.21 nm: 5.3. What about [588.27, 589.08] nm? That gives 2.9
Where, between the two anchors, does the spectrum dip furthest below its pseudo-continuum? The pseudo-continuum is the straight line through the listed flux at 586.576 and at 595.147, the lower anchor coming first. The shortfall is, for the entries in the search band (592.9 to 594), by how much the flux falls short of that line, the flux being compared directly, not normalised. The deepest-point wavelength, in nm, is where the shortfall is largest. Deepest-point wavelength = 592.959 nm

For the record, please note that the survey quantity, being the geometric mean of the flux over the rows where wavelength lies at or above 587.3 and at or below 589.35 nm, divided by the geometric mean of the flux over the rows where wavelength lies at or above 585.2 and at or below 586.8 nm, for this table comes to 0.6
